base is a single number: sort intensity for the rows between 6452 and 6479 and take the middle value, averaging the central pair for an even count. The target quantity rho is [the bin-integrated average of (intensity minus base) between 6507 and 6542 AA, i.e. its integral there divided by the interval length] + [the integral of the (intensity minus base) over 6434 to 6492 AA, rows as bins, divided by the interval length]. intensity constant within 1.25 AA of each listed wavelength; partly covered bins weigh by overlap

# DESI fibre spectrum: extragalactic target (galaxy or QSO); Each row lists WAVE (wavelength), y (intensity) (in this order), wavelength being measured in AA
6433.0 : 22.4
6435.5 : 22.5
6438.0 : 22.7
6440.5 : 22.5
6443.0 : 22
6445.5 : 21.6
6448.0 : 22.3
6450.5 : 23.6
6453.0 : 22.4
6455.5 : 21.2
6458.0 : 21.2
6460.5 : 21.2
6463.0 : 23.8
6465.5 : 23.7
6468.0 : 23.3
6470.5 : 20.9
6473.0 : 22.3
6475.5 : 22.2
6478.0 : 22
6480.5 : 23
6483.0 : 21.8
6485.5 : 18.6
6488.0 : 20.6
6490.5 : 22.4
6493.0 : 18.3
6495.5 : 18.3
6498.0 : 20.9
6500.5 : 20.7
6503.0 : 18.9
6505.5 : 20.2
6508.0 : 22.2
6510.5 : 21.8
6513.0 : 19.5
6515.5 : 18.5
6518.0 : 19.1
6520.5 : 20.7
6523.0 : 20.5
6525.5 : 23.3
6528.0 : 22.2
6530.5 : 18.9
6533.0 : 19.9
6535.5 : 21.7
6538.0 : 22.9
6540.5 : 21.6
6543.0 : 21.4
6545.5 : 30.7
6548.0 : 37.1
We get -1.43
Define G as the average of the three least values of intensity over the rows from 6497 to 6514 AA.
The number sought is 19.5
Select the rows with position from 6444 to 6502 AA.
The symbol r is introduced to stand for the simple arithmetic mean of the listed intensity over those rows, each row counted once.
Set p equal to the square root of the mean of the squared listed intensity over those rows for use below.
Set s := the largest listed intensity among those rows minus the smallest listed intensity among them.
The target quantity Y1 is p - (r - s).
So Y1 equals 5.6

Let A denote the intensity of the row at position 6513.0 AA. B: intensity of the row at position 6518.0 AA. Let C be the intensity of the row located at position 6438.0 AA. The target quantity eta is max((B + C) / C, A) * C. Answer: 443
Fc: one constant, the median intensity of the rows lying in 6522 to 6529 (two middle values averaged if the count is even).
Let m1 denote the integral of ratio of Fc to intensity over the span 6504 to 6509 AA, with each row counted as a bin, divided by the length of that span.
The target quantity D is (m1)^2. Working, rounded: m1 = 1.06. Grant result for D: 1.12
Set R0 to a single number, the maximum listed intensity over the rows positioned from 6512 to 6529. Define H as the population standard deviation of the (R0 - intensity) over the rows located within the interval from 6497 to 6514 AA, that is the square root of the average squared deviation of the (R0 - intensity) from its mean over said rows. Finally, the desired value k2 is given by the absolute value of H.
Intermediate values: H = 1.09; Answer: 1.1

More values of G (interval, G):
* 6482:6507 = 18.4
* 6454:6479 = 21.1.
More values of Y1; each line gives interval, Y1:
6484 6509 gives 4.2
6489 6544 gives 5.1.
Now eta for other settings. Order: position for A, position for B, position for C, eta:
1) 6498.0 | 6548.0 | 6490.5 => 468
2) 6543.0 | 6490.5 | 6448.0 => 477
